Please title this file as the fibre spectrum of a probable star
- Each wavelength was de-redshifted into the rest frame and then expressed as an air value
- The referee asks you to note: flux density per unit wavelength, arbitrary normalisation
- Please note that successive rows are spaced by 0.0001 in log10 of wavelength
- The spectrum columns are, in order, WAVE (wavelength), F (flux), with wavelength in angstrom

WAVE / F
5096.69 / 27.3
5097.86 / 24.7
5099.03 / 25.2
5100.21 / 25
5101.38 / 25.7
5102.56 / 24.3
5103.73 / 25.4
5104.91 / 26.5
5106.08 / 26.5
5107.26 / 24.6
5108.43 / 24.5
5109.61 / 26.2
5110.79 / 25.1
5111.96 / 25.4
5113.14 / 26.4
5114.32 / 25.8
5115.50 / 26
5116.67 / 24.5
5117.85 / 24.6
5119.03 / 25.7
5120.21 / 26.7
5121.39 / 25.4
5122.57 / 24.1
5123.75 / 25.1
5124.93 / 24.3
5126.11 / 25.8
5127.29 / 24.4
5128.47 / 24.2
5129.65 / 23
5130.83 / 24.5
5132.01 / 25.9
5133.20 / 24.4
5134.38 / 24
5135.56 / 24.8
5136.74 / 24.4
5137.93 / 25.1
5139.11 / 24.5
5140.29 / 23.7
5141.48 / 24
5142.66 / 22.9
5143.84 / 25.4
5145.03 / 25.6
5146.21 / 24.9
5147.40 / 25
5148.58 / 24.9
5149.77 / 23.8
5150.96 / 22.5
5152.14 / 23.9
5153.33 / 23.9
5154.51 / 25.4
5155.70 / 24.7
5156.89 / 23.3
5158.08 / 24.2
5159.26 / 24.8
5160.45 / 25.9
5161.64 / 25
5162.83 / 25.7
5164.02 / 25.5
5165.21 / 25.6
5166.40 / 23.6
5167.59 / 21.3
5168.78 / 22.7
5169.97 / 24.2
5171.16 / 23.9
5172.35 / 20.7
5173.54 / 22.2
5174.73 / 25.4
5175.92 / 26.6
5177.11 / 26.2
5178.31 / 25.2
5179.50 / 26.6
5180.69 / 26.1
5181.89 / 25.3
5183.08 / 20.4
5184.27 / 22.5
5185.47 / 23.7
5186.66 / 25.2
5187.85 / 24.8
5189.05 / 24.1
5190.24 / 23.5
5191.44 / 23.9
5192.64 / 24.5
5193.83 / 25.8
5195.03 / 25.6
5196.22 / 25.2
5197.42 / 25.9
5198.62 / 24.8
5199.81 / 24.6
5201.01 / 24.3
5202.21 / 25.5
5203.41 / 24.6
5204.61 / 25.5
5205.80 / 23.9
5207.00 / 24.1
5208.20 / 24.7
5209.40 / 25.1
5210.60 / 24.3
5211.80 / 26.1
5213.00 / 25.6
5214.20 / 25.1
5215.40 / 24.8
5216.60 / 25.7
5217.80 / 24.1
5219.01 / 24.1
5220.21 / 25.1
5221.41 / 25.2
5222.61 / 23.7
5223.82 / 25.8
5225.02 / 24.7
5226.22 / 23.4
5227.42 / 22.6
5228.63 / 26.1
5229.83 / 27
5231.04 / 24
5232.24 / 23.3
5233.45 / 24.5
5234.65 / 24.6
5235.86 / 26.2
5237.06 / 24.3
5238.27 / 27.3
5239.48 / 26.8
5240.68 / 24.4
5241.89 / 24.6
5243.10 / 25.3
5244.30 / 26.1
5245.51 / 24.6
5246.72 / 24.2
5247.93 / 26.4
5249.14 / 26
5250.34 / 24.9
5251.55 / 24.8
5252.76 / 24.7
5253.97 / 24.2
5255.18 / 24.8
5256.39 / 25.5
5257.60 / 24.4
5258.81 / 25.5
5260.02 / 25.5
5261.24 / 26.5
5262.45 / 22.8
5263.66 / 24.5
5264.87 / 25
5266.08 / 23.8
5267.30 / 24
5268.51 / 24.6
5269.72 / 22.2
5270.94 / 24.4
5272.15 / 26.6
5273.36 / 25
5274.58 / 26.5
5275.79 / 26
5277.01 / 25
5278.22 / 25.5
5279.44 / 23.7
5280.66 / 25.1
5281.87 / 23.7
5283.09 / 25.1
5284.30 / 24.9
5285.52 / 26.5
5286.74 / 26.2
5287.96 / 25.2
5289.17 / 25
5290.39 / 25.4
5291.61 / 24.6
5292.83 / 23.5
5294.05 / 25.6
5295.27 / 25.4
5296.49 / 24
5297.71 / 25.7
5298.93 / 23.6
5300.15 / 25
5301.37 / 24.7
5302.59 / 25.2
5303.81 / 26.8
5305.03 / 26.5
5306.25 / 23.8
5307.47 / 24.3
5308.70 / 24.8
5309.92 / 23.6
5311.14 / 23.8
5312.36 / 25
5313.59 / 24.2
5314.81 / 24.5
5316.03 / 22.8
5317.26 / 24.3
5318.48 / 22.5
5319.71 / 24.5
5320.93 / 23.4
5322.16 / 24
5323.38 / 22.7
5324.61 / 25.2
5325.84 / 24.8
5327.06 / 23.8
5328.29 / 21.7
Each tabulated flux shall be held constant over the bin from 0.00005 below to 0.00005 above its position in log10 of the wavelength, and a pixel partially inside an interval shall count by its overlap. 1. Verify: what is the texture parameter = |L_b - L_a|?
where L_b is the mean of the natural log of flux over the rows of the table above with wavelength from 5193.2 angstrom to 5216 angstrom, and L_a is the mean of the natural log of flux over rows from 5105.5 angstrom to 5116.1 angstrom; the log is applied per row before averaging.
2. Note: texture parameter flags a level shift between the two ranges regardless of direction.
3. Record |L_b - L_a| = 0.023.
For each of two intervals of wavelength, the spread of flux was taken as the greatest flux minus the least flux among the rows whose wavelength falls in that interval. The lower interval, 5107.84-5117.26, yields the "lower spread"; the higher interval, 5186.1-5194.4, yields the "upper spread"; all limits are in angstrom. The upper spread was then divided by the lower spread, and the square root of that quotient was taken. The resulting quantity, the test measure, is 1.10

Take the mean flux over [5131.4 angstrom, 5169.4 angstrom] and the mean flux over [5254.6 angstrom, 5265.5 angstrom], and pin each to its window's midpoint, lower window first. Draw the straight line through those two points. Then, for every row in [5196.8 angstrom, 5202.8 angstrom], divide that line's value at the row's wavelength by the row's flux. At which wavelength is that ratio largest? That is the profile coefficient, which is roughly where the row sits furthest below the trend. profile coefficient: 5201.01 angstrom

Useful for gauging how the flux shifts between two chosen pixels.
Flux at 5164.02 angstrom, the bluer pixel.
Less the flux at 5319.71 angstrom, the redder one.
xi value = 1.0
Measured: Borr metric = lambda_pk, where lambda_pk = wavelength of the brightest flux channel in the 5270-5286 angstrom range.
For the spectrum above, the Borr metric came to 5272.15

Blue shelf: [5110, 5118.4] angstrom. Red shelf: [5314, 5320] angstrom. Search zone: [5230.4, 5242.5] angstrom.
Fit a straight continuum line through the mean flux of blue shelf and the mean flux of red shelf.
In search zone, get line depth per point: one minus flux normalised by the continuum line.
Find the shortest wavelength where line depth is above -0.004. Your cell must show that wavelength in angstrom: 5231.04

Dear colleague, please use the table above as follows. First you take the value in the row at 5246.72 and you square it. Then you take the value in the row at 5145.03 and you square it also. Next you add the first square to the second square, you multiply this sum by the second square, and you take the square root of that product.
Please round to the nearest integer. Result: 902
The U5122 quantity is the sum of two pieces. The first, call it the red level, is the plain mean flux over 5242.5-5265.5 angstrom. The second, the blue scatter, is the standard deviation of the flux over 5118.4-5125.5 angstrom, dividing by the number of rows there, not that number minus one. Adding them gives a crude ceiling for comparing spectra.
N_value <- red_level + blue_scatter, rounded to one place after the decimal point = 25.9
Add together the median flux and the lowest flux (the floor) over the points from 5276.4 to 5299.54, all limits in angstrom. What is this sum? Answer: 48.6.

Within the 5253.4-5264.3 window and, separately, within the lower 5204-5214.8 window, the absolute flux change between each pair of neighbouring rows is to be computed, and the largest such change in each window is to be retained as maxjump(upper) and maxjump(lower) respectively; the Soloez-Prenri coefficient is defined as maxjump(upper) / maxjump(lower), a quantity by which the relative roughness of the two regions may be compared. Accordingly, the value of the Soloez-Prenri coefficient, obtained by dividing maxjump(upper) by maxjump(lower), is 2.06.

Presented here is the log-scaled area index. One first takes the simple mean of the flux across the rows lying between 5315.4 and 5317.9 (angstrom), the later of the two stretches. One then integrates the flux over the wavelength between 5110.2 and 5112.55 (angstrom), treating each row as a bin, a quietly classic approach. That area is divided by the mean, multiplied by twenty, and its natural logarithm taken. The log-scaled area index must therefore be 3.92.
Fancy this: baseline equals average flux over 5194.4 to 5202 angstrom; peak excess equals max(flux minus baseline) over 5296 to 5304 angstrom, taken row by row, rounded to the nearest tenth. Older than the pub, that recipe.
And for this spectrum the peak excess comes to 1.7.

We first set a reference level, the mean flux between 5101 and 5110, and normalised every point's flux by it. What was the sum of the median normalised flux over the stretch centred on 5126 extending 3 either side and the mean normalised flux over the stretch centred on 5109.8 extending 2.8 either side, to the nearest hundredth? 1.95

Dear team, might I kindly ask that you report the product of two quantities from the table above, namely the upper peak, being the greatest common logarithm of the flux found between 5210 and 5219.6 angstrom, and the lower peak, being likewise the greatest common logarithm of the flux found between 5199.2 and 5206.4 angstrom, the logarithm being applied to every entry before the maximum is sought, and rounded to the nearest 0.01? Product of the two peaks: 1.99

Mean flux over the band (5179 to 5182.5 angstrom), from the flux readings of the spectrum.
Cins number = 26.0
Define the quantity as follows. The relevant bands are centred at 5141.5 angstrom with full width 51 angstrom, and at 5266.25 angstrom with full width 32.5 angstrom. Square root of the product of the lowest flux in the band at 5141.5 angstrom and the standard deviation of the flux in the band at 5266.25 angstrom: 4.8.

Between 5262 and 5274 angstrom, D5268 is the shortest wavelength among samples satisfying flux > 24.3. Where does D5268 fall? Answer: 5263.66 angstrom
